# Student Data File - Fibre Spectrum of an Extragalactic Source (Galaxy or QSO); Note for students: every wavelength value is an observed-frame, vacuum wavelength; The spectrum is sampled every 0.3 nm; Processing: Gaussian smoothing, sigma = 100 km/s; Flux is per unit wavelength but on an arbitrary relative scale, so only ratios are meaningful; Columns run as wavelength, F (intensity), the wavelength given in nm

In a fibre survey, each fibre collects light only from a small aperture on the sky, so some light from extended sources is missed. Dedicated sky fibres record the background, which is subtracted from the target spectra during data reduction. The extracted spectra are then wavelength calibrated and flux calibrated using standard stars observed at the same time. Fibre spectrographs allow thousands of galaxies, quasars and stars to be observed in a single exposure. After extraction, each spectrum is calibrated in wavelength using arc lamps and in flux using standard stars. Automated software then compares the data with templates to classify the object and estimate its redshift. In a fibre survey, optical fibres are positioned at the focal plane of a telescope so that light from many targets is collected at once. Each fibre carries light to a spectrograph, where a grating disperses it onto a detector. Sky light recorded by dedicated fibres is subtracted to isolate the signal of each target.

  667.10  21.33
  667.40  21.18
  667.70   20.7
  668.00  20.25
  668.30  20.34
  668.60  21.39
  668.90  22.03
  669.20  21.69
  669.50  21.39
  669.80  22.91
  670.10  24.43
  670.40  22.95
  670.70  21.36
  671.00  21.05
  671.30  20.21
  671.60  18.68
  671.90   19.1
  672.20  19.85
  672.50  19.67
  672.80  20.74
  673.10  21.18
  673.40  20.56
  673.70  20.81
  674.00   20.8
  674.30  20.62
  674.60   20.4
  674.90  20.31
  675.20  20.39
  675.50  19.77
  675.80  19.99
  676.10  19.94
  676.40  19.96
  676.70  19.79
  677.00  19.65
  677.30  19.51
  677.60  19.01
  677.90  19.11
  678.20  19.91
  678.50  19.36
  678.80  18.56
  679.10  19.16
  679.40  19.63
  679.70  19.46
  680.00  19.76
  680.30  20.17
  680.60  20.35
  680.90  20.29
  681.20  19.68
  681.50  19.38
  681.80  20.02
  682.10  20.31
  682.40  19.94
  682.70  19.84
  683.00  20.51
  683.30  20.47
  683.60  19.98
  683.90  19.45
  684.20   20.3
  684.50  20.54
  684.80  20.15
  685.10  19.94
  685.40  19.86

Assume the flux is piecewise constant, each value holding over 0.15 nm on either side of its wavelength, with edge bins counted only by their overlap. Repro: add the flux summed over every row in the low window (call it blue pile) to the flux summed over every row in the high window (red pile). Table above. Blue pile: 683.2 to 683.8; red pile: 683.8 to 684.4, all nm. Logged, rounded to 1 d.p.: 80.2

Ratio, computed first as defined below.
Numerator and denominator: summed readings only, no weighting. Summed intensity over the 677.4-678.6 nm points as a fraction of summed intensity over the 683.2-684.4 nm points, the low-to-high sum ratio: 0.96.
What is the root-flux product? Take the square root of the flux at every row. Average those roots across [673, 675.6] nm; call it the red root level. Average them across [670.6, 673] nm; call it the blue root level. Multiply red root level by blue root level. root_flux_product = 20.30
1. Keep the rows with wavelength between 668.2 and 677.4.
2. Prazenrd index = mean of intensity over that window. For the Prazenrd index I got 20.7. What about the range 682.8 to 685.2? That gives 20.2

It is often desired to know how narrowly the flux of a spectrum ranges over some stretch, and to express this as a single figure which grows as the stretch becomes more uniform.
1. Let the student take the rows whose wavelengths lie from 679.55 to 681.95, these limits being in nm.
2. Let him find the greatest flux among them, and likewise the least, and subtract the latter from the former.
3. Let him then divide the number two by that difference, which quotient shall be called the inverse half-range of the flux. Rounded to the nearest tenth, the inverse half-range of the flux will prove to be 2.1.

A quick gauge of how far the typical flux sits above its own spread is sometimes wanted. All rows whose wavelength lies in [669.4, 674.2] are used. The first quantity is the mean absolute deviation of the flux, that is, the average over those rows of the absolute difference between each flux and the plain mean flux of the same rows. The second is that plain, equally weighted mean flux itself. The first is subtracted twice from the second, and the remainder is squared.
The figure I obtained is 356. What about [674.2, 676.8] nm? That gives 384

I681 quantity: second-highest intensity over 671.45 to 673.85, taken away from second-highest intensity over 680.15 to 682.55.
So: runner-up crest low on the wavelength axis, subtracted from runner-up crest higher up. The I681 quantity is -0.50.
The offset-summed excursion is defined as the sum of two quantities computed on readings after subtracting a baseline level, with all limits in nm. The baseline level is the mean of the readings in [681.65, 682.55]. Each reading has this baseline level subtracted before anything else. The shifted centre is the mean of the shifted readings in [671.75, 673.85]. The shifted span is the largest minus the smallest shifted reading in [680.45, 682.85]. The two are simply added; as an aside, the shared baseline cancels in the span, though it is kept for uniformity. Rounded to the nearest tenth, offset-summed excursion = 1.2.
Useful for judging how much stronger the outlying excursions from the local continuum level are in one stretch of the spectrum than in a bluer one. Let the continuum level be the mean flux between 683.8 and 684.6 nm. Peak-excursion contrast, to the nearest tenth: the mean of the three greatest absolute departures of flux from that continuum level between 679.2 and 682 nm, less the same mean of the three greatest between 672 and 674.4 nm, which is -0.2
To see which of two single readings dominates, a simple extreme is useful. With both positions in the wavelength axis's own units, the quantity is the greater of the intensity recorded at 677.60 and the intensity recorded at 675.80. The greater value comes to 20.0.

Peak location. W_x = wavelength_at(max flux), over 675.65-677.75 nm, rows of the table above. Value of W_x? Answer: 675.80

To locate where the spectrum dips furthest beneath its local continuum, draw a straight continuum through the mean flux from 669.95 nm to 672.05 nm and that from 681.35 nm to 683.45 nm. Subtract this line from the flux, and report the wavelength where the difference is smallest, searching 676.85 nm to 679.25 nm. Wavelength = 678.80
